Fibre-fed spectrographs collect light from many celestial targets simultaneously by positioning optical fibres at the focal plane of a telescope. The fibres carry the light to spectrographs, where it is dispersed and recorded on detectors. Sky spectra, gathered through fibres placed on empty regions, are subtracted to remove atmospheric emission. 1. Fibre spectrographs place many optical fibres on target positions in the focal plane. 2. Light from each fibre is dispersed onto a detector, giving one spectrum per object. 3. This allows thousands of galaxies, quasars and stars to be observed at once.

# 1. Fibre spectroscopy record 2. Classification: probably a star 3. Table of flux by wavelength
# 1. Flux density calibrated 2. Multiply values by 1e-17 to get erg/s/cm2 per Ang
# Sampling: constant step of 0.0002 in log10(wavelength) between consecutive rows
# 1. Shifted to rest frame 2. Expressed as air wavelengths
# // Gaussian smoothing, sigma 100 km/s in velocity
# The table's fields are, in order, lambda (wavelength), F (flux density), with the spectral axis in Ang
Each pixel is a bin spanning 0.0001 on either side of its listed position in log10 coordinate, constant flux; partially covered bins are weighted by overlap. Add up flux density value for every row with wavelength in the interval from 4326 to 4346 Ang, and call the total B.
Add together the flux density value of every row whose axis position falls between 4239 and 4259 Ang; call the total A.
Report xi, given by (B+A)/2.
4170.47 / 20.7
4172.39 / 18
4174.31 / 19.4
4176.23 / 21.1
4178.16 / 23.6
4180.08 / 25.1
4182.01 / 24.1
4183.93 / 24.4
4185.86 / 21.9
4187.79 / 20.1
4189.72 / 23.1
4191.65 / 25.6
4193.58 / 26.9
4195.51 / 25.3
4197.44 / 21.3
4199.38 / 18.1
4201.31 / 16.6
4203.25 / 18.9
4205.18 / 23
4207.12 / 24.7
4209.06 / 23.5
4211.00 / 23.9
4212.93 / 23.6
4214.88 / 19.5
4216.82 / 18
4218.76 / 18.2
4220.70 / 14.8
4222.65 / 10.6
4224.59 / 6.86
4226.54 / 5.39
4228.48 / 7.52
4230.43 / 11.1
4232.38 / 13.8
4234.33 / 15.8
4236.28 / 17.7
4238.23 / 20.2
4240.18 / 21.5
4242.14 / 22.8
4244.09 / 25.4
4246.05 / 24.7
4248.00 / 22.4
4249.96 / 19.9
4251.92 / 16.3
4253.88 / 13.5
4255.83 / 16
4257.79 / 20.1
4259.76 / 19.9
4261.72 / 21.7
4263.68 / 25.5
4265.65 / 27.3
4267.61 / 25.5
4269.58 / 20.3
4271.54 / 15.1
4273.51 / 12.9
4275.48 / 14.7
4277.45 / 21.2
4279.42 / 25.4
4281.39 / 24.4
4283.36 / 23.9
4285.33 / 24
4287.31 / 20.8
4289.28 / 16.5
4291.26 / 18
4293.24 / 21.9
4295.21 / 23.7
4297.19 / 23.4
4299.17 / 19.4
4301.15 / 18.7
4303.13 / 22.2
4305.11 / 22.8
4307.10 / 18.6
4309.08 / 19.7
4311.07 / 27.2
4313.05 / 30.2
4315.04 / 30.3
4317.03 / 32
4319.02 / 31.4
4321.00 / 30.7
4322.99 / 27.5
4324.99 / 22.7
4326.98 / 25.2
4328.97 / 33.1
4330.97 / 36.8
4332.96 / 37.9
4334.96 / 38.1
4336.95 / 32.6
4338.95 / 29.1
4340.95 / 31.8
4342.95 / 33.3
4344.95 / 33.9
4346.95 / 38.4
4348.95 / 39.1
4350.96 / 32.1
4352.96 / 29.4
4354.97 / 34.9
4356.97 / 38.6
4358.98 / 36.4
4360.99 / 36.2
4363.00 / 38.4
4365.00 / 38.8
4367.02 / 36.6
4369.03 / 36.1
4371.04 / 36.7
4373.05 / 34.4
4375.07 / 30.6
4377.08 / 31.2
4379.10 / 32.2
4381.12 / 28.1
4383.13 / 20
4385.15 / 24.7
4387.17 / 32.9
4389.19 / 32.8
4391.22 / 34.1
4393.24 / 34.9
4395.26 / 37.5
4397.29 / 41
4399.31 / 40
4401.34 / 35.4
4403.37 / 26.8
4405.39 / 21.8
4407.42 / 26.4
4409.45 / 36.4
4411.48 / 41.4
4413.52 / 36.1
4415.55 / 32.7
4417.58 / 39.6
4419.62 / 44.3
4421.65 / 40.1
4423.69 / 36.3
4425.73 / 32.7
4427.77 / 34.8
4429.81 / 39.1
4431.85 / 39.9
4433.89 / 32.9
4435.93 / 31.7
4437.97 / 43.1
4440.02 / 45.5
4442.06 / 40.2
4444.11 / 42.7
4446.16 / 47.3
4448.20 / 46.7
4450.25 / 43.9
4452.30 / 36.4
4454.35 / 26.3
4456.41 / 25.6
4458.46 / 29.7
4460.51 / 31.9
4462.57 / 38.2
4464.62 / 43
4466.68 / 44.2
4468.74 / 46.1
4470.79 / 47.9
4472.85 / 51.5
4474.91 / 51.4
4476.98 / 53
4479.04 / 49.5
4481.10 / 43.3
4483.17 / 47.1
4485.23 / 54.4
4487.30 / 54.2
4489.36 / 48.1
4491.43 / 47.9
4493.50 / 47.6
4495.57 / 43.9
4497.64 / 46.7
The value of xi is 267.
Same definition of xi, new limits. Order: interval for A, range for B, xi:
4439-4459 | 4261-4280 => 297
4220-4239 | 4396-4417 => 231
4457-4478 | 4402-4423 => 391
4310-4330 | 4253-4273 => 248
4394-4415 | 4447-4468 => 354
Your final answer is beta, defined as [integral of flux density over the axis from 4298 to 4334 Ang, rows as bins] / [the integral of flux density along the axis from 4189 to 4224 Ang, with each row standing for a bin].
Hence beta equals 1.34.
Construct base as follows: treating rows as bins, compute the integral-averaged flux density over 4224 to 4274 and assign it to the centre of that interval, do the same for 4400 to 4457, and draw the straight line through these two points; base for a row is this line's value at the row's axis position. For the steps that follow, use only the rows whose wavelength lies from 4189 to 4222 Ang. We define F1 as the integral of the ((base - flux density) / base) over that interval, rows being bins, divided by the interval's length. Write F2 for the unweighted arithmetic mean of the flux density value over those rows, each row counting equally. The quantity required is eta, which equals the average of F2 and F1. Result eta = 10.4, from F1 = -0.58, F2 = 21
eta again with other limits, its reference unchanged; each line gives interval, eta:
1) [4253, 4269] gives 10.6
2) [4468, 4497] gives 24.4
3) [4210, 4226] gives 8.4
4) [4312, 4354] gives 16.0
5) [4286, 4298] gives 10.4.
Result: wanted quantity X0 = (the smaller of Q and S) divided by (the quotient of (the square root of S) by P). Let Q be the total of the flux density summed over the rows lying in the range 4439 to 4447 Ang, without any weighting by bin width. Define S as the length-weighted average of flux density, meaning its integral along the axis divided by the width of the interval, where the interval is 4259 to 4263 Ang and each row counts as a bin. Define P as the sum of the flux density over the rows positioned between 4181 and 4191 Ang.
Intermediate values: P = 114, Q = 176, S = 21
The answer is 523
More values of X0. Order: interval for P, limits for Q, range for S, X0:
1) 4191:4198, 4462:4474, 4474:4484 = 692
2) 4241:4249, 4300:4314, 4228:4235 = 333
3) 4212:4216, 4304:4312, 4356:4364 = 264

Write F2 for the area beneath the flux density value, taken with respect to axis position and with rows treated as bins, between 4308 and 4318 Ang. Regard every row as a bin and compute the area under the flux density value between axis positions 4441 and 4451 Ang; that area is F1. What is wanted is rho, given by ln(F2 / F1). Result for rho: -0.5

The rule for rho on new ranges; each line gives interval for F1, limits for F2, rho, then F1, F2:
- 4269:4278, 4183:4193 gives 0.4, 148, 232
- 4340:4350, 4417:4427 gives 0.1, 353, 384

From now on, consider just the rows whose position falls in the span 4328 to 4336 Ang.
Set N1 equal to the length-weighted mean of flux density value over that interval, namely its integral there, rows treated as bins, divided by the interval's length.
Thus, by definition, 36.5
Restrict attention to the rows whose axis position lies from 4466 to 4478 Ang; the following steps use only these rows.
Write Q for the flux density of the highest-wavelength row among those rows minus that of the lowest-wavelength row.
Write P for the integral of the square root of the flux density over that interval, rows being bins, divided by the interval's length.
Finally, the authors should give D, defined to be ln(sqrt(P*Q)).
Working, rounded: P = 7.0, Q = 9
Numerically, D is 2.06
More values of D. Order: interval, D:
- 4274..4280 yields 1.92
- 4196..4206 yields 1.01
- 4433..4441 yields 2.18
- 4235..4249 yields 1.55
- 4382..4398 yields 2.39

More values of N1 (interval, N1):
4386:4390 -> 32.5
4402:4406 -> 25.6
